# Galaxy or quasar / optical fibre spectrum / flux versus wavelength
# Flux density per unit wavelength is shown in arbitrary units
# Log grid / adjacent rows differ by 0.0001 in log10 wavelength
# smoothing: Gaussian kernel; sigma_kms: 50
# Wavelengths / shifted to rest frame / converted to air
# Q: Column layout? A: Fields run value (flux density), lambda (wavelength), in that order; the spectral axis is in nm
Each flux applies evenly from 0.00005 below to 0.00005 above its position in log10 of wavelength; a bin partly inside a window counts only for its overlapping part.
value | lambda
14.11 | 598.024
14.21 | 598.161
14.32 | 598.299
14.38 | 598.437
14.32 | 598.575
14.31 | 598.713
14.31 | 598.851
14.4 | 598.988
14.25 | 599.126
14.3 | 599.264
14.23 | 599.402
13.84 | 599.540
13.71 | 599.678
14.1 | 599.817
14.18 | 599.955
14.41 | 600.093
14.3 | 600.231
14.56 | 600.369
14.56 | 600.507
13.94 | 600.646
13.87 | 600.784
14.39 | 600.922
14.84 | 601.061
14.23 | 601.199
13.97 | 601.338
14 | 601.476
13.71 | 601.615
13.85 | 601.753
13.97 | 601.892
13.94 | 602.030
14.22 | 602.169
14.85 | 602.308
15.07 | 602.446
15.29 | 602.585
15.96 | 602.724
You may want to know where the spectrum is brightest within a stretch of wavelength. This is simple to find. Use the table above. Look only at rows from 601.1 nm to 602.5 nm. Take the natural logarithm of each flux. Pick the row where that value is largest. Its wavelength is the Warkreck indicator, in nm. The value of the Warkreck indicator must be 602.446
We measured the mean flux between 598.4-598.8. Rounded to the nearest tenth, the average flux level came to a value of 14.3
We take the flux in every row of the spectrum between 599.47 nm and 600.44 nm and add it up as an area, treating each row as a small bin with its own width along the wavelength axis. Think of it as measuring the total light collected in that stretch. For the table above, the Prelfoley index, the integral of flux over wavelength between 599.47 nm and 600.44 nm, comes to 13.7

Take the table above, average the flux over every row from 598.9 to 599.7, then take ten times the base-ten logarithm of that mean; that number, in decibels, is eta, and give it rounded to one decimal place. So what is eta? 11.5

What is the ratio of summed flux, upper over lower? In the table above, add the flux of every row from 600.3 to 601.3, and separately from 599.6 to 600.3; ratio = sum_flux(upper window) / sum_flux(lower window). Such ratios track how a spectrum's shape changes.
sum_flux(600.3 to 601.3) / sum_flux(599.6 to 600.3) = 1.4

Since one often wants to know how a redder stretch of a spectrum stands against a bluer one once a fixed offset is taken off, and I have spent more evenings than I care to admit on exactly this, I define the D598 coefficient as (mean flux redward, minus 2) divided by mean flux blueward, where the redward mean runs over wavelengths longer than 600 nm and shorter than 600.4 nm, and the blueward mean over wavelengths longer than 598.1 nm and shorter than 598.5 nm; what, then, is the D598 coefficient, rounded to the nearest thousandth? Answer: 0.869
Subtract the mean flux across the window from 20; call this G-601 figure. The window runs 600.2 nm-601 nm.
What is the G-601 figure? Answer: 5.73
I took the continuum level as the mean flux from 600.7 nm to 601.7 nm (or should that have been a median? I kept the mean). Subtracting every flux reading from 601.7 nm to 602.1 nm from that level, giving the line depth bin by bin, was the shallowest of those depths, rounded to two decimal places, 0.17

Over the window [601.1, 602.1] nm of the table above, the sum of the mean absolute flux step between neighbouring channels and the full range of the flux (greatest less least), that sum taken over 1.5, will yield 0.44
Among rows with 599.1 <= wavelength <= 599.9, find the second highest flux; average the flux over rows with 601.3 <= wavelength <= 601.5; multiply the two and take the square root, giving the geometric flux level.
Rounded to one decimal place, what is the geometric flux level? 14.1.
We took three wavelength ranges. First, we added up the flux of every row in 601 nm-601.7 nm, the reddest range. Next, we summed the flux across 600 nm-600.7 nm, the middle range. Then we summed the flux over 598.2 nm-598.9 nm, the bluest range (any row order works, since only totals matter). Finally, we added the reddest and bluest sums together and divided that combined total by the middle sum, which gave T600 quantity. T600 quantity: 1.98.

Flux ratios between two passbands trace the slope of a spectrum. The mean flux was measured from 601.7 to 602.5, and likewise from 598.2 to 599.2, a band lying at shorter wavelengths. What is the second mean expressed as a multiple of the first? 1.00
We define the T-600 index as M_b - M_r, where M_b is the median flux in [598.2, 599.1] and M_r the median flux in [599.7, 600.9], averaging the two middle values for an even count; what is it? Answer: 0.1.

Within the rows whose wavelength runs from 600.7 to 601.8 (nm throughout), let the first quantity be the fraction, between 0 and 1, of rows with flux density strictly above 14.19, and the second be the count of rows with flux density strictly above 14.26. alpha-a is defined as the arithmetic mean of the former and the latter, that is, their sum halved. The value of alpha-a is 1.19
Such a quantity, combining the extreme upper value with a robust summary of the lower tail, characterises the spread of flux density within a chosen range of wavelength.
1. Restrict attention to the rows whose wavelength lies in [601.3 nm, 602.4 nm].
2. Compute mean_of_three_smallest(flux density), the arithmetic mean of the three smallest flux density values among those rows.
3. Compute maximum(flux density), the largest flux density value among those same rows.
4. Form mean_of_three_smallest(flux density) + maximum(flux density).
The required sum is 28.7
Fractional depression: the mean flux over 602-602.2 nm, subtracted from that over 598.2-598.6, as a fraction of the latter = 0.018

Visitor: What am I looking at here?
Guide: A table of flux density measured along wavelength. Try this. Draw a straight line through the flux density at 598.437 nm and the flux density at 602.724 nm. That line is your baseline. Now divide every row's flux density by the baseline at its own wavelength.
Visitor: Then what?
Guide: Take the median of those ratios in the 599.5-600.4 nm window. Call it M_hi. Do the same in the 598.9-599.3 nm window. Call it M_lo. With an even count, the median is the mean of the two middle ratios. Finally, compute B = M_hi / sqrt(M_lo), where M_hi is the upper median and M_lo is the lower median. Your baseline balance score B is 0.96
